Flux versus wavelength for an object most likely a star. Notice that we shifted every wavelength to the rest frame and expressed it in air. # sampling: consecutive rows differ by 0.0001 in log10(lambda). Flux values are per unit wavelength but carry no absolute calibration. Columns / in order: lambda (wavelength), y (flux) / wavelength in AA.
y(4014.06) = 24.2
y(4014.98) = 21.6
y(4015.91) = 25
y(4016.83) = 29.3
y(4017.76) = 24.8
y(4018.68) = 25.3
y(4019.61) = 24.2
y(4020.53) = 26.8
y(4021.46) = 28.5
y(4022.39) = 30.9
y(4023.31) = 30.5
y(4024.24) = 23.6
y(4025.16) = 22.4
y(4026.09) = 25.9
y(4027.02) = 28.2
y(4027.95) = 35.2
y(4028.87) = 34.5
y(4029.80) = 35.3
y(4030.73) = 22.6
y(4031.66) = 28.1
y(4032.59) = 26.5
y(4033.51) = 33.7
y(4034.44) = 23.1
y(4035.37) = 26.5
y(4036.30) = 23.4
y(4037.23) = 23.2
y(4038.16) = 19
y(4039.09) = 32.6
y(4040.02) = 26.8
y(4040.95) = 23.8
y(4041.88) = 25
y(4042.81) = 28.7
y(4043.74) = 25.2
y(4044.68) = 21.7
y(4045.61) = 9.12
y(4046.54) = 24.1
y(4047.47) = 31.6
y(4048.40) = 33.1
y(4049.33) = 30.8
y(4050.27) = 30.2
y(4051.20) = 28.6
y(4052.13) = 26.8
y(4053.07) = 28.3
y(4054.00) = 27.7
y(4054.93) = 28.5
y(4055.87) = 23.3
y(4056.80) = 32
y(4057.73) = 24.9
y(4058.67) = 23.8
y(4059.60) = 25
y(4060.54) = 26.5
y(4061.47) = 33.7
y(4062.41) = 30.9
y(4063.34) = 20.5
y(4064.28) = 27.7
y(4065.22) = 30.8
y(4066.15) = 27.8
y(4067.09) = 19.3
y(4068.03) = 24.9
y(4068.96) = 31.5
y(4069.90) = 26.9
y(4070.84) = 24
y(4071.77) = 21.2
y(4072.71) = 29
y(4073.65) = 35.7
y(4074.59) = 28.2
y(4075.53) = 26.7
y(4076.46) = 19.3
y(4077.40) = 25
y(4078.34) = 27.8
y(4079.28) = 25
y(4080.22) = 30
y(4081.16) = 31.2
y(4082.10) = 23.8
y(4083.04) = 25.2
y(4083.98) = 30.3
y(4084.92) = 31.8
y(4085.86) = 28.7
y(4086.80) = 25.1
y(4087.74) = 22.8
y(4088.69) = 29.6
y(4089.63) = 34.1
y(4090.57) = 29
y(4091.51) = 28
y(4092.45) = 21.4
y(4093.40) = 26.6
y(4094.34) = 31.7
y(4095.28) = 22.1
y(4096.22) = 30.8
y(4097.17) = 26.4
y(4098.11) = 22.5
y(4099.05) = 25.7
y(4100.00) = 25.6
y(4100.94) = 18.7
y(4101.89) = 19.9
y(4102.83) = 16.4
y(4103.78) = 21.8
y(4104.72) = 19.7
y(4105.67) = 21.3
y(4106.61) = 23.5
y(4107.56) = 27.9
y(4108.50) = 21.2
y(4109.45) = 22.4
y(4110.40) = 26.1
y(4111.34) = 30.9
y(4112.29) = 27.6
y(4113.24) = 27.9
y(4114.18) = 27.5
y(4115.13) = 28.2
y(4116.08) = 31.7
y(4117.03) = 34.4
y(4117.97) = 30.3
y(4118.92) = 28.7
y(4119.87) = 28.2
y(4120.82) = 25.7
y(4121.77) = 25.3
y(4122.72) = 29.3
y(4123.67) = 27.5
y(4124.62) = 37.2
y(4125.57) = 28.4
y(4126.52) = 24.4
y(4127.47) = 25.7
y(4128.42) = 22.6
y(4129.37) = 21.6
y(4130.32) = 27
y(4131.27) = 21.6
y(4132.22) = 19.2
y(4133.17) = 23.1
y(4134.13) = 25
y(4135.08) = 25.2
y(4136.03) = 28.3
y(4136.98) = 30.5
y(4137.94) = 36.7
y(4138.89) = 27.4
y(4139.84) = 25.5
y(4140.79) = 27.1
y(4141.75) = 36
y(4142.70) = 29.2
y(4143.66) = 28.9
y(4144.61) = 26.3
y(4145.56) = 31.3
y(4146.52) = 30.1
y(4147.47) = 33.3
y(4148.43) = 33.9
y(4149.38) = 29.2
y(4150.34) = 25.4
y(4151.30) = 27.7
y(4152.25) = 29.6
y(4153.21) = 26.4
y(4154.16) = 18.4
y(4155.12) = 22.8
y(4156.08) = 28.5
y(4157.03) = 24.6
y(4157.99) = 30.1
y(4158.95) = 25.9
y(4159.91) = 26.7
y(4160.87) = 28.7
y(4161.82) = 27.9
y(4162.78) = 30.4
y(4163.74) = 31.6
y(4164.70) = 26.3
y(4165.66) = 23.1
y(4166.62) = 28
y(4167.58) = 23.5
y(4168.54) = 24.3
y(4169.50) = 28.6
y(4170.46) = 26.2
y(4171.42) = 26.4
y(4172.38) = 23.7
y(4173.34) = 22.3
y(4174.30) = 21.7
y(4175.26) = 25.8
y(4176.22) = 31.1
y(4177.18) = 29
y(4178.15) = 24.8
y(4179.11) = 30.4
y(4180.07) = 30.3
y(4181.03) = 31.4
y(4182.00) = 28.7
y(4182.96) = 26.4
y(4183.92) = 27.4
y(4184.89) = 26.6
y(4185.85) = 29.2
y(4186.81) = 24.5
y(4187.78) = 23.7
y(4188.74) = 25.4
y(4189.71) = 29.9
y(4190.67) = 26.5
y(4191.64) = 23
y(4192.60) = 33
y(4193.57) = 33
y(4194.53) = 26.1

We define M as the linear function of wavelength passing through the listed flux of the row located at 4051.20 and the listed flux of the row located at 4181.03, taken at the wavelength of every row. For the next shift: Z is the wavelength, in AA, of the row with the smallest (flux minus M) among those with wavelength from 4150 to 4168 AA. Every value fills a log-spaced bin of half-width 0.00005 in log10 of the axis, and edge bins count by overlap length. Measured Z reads 4154.16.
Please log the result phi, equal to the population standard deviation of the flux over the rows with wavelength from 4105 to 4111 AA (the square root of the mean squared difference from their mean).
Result 2.5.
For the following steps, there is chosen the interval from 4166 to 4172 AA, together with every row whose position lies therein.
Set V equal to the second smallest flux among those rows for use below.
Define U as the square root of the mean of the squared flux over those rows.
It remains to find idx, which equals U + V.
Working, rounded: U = 26.2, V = 24.3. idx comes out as 50.5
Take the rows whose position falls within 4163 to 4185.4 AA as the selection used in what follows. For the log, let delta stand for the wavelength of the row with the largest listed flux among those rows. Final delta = 4163.74 AA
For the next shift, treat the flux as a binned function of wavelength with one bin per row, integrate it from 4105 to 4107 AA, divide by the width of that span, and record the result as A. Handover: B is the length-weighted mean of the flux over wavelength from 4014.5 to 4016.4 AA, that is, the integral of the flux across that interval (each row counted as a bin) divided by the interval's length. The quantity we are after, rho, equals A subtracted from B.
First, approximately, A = 22.1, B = 23.5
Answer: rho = 1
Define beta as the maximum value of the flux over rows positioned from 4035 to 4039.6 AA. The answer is 32.6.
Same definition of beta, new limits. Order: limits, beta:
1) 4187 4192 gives 29.9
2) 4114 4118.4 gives 34.4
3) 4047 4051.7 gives 33.1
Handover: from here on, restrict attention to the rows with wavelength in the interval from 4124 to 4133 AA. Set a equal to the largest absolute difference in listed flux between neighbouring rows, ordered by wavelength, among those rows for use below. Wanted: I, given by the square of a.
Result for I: 77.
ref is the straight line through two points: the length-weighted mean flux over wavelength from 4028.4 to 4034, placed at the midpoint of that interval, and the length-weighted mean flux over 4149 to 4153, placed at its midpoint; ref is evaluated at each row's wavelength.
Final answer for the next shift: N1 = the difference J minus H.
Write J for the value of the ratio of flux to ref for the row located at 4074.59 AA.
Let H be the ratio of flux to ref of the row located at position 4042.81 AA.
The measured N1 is 0.00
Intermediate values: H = 1.0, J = 0.96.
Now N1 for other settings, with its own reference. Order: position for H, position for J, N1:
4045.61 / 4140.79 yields 0.66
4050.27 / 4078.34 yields -0.06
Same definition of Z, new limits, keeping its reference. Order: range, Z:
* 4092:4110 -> 4102.83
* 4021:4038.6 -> 4038.16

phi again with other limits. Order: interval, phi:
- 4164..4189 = 2.7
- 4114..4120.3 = 2.3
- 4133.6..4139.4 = 4.0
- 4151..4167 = 3.2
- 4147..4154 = 3.0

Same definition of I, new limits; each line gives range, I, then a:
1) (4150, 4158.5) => 64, 8.0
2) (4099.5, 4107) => 48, 6.9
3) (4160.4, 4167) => 28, 5.3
